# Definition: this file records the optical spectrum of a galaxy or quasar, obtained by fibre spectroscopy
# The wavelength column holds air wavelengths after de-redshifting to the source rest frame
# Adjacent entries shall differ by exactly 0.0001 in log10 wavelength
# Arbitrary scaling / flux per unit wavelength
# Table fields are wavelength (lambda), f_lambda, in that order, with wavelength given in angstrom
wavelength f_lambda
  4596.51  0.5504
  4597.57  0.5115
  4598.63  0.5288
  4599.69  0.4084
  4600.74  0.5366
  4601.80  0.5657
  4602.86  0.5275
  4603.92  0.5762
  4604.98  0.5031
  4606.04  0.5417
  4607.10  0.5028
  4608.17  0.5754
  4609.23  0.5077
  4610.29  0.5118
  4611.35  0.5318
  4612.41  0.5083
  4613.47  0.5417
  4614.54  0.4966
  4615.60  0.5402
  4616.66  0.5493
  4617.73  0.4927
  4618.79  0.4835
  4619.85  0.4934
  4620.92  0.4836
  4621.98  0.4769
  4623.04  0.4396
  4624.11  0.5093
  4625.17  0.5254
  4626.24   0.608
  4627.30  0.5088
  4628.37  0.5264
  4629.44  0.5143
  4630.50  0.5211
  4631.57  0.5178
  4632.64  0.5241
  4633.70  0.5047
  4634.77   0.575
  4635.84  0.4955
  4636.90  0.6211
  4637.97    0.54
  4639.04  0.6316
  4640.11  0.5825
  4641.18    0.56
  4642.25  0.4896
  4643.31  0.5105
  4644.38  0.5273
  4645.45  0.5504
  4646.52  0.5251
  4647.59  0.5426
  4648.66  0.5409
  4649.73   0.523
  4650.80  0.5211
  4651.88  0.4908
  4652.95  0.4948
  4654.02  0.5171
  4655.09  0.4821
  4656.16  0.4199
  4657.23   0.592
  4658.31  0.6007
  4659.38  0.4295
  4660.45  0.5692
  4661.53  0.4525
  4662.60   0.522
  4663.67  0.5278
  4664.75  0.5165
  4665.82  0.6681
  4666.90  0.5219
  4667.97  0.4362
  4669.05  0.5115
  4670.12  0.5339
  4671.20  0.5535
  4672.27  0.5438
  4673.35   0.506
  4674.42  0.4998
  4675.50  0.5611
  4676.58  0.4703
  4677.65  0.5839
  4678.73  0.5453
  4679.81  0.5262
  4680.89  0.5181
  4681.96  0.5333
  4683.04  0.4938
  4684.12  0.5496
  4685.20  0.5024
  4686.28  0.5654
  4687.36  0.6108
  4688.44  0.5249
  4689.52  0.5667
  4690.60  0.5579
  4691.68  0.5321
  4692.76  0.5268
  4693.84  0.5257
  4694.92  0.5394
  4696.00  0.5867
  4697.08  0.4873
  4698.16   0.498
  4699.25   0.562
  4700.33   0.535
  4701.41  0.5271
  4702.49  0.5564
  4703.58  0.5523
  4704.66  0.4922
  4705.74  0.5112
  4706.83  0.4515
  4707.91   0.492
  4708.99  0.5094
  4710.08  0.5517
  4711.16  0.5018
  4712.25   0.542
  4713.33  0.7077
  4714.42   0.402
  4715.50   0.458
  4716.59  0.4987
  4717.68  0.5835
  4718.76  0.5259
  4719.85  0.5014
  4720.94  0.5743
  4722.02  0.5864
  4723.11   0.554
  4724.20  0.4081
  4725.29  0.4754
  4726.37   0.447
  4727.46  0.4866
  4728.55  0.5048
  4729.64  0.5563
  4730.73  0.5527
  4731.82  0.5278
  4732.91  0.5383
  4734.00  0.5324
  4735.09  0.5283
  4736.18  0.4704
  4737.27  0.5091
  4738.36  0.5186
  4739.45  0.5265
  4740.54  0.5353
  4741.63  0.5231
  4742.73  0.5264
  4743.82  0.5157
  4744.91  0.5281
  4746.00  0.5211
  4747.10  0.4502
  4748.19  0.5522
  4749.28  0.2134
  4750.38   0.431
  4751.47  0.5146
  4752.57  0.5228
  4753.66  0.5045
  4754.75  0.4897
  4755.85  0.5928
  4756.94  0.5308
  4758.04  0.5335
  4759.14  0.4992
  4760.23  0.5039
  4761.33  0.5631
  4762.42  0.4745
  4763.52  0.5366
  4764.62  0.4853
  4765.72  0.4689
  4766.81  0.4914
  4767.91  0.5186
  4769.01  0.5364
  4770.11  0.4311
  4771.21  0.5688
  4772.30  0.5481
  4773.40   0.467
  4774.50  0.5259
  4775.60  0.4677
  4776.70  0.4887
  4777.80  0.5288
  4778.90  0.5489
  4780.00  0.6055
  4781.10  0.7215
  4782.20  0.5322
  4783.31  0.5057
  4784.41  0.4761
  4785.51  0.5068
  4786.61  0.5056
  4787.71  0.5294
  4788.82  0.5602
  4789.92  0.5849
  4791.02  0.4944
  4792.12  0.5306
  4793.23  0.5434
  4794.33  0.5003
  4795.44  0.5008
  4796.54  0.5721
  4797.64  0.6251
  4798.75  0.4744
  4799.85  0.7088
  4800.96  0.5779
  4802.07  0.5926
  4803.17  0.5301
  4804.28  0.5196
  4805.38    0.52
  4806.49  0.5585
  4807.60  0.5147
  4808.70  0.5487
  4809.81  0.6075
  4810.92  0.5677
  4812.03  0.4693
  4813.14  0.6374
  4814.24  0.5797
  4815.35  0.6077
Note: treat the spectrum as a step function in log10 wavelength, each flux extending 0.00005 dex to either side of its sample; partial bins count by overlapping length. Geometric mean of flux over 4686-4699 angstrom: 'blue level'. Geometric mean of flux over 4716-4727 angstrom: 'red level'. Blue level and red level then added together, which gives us 1.05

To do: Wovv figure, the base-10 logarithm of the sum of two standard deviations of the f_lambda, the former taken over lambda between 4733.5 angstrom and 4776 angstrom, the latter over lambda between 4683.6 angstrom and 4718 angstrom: -0.95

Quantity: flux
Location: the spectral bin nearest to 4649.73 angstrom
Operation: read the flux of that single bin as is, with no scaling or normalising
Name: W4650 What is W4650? 0.523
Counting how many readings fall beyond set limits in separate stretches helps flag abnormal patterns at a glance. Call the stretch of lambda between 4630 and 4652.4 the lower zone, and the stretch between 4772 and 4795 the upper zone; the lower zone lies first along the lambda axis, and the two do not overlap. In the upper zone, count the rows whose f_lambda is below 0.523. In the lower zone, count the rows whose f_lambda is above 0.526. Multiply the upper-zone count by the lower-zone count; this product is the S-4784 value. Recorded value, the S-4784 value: 90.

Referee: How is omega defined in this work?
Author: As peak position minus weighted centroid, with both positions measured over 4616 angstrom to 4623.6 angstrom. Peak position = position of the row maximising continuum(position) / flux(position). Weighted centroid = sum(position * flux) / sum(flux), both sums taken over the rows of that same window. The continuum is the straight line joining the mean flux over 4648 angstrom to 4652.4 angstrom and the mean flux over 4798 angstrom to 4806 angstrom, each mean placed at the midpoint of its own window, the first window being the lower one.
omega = 3.3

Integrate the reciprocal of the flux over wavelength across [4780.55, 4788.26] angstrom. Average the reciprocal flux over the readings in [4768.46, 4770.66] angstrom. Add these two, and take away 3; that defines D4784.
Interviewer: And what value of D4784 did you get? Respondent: 13.6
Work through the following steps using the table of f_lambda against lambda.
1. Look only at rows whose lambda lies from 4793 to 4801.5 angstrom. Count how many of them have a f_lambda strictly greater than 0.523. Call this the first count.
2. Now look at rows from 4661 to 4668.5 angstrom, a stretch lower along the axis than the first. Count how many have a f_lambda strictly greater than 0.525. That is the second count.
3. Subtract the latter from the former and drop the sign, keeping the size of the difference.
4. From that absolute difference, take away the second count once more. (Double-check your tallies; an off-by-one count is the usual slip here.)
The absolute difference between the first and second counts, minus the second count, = 1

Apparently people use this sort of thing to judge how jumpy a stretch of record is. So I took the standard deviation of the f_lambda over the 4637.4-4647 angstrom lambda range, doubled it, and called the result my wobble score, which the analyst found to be 0.08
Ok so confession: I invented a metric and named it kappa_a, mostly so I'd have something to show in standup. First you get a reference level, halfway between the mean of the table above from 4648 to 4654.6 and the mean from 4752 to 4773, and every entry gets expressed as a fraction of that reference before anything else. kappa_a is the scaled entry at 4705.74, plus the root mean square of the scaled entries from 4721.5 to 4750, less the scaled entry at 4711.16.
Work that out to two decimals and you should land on 1.00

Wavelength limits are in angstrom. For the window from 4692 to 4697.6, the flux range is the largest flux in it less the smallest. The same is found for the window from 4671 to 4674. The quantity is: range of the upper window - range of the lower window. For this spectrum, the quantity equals 0.052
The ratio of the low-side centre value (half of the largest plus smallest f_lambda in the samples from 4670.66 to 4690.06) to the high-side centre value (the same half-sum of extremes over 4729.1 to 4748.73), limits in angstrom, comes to 1.07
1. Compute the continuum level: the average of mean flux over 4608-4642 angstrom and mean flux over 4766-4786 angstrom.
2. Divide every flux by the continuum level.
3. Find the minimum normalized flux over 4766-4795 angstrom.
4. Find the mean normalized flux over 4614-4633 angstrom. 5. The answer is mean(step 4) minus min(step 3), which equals 0.15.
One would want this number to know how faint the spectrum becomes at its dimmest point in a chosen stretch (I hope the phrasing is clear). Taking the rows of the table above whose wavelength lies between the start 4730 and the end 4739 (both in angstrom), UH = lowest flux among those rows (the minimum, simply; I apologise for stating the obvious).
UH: 0.4704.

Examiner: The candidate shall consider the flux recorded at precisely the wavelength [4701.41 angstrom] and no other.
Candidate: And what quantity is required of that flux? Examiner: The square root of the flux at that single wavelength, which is 0.73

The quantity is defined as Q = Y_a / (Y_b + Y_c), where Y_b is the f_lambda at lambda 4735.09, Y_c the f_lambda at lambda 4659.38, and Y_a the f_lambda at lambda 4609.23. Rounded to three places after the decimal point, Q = 0.530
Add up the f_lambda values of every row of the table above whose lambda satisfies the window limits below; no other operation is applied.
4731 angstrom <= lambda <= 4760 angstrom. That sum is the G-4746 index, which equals 13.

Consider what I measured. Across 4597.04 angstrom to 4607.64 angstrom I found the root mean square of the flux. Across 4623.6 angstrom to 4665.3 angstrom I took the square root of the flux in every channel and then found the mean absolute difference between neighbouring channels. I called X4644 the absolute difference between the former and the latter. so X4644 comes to 0.489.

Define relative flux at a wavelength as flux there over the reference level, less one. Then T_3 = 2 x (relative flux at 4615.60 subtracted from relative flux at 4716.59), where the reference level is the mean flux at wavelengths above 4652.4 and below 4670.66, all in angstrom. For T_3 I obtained -0.160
